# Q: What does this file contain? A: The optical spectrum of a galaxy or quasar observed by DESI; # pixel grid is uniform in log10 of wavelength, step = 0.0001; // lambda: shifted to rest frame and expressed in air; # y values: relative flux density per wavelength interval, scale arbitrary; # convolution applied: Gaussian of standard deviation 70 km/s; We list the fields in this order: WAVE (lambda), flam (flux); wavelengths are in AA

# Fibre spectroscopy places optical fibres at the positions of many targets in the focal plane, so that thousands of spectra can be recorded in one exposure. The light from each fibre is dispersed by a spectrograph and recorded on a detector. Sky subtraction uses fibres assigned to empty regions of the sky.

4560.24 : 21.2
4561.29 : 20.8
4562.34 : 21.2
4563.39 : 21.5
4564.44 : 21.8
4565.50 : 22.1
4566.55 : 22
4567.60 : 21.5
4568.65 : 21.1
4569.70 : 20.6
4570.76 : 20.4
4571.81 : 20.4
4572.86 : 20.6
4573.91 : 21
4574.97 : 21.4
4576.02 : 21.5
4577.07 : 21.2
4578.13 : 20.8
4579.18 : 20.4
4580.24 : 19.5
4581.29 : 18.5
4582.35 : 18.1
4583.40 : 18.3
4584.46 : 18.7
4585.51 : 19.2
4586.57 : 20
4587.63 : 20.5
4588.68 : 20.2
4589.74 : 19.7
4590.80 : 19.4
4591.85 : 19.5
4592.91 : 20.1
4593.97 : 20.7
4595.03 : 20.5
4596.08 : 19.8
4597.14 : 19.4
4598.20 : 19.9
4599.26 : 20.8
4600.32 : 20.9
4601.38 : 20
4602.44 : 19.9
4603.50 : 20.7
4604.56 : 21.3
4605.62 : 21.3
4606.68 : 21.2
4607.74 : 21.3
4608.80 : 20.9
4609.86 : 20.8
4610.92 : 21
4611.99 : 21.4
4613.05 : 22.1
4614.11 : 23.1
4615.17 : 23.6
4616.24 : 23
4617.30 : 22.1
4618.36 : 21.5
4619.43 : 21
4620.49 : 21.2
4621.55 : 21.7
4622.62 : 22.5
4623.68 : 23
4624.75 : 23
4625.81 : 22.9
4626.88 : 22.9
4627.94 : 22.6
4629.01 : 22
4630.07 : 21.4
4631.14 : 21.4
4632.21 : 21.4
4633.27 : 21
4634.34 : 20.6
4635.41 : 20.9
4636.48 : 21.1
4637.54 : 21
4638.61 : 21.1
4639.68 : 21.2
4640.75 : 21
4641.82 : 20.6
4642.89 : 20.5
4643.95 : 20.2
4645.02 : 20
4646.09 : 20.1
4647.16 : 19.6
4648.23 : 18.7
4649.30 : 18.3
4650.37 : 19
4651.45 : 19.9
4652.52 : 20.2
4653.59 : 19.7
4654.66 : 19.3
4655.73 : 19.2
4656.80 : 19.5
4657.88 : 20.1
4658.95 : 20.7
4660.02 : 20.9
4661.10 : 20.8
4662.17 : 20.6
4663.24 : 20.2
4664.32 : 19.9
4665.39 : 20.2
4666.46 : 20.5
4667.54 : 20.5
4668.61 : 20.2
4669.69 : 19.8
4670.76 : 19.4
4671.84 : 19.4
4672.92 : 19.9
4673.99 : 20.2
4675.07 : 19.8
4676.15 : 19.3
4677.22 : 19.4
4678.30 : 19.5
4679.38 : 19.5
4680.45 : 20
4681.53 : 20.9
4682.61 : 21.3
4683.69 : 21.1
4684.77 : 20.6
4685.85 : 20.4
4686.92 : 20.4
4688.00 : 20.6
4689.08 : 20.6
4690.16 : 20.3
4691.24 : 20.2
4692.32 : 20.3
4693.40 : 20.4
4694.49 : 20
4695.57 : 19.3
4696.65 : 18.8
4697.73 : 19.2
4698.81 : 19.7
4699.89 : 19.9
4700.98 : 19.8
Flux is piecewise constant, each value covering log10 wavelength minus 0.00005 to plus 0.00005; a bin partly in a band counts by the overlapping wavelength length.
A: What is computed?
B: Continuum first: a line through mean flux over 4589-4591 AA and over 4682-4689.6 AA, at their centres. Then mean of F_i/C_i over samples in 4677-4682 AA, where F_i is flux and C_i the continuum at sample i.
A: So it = 0.96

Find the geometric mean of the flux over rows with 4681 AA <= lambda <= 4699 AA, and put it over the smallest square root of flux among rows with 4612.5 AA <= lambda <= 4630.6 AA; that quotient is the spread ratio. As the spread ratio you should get 4.41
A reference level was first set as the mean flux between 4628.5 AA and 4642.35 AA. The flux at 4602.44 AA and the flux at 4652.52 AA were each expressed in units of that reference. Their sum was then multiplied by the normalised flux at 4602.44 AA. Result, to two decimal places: 1.79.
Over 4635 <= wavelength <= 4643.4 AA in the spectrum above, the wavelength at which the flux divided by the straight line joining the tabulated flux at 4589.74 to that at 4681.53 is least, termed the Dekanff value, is 4642.89 AA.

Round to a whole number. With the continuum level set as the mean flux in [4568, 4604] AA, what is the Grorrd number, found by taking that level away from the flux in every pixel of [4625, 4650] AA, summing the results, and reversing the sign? -18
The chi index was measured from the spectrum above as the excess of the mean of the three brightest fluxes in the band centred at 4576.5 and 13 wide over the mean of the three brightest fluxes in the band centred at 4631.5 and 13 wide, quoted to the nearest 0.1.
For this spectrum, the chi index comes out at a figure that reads -1.4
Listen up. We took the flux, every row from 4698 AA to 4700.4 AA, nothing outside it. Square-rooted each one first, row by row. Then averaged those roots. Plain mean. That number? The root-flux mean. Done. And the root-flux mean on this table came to 4.45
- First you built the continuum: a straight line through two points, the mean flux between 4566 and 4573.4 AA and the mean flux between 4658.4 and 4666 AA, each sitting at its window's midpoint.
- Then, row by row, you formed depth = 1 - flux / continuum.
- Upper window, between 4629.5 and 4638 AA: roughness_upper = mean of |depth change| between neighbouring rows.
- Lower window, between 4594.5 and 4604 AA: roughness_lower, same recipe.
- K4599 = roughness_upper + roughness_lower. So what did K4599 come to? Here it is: 0.036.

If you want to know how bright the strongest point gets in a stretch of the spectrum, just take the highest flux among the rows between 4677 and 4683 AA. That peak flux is 21.3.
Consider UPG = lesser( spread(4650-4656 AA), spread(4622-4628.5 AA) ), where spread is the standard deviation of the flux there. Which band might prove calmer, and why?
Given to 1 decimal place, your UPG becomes 0.2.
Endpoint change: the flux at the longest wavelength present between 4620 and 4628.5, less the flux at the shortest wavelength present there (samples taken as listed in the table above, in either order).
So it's 1.4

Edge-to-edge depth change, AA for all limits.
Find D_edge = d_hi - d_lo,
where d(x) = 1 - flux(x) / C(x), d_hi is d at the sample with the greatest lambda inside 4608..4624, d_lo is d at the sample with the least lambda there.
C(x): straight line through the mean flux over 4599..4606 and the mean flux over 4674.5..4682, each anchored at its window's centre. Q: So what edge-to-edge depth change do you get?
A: -0.11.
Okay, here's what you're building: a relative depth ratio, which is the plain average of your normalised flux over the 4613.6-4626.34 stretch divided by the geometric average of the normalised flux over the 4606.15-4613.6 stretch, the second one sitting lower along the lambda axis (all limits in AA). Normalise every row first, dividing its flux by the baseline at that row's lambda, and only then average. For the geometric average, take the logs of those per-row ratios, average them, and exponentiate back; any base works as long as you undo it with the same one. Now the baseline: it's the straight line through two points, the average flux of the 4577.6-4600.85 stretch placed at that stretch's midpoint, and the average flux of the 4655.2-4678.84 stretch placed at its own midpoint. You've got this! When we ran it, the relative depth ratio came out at 1.05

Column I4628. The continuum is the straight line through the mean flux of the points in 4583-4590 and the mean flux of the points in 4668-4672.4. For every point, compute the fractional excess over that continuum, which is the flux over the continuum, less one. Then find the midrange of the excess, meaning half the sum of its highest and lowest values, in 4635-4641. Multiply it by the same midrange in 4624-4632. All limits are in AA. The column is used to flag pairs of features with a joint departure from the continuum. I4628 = 0.010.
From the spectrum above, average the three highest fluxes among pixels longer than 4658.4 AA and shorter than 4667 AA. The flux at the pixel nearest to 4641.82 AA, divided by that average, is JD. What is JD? 0.99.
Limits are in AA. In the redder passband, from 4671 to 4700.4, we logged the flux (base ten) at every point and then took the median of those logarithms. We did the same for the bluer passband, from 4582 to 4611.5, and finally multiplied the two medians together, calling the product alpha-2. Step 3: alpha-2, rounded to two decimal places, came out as 1.70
